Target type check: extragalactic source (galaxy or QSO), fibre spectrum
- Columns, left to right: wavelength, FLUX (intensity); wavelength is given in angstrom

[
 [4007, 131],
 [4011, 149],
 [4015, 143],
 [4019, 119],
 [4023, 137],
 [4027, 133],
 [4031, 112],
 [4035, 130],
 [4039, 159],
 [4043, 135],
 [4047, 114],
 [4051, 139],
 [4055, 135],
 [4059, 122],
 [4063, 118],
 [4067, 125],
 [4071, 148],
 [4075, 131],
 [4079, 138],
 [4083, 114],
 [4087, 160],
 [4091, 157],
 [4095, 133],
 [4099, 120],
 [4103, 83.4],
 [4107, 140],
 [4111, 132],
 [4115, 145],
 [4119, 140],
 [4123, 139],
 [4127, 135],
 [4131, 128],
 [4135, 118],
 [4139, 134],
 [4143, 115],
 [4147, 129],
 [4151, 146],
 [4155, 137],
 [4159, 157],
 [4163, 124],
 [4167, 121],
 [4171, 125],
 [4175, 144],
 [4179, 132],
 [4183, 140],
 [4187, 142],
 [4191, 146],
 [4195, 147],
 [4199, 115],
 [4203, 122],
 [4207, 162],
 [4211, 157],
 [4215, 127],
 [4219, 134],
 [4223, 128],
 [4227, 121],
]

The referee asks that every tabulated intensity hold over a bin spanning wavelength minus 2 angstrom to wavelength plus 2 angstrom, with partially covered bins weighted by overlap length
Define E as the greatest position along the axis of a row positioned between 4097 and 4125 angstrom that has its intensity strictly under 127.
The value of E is 4103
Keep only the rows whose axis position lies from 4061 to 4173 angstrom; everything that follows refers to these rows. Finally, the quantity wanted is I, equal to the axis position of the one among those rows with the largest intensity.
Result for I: 4087 angstrom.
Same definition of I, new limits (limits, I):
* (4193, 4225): 4207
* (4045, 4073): 4071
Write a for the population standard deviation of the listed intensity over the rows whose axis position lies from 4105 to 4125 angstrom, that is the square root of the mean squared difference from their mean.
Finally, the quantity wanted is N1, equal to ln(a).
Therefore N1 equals 1.43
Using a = 4.2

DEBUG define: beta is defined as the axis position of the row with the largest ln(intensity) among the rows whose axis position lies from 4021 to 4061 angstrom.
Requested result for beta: 4039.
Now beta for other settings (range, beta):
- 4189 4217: 4207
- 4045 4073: 4071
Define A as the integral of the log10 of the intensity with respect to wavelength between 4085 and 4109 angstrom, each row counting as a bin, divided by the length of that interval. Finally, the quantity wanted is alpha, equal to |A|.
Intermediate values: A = 2.11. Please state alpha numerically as 2.11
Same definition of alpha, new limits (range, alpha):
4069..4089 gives 2.14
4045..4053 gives 2.10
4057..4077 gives 2.11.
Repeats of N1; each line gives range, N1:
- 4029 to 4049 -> 2.83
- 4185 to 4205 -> 2.59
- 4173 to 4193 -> 1.58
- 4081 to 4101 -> 2.93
